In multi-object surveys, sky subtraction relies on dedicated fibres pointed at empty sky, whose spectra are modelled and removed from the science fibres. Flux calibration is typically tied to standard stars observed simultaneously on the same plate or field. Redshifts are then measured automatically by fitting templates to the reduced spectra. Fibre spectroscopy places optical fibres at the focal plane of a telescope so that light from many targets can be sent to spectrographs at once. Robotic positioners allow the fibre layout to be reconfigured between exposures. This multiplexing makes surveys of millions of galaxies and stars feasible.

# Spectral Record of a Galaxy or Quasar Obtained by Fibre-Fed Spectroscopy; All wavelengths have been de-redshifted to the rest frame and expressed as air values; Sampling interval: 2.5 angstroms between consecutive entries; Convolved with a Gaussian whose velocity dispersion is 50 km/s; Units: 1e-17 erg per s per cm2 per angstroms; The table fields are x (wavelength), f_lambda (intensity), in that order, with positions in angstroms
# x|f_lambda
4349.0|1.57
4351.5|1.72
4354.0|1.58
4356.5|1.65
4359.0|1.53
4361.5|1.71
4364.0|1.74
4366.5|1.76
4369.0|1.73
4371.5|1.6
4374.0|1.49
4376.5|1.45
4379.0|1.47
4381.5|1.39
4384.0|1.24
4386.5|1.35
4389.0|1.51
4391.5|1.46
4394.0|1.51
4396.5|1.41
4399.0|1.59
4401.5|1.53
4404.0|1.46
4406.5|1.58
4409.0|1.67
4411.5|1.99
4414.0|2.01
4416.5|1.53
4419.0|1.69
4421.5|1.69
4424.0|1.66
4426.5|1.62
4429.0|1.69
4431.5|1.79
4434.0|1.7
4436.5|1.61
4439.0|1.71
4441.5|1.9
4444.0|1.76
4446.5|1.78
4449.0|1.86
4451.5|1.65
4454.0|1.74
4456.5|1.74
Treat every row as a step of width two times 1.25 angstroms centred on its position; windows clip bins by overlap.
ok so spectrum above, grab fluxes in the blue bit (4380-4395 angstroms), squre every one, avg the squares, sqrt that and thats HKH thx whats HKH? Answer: 1.413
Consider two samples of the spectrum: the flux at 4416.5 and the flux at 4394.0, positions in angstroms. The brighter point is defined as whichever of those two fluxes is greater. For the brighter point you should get 1.53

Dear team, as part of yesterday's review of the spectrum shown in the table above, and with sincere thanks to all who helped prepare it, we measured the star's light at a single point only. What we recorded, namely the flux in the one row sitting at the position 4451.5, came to 1.65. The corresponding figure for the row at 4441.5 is 1.9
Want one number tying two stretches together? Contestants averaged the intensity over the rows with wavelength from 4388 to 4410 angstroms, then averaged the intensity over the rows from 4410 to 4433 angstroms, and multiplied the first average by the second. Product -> 2.65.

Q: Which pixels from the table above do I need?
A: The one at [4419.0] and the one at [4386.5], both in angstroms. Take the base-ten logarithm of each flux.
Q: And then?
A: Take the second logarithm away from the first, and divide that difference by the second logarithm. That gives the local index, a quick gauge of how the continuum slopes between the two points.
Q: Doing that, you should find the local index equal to 0.75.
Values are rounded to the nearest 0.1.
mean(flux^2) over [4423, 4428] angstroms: 2.7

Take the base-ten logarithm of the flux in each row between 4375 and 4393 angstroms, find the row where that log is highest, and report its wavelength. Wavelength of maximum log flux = 4389.0 angstroms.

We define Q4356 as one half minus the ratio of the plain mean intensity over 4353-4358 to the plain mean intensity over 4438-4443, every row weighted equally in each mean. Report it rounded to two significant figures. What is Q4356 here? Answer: -0.39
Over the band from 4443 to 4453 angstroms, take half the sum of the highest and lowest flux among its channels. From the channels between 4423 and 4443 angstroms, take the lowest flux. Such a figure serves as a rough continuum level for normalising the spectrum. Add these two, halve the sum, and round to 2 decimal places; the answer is 1.68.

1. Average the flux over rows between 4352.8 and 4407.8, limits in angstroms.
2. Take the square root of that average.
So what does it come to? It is 1.24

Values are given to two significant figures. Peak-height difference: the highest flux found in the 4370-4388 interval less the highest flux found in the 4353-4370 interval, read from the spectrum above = -0.16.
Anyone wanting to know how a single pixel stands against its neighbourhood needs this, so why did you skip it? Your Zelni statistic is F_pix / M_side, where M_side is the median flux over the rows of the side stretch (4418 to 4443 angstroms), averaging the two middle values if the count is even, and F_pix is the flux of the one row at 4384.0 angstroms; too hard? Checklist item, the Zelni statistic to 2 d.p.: 0.73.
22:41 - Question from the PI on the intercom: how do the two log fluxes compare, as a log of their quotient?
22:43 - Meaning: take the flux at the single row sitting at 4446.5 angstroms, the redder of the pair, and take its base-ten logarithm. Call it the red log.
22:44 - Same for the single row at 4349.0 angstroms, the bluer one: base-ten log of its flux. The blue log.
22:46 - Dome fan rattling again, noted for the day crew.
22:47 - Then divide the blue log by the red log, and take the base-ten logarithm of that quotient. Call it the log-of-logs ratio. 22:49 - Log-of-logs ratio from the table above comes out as -0.11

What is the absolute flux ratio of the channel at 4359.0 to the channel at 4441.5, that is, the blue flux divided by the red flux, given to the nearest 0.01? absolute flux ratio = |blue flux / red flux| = 0.81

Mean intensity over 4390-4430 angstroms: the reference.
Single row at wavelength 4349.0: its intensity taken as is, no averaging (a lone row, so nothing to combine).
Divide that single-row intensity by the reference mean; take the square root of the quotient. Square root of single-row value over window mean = 0.98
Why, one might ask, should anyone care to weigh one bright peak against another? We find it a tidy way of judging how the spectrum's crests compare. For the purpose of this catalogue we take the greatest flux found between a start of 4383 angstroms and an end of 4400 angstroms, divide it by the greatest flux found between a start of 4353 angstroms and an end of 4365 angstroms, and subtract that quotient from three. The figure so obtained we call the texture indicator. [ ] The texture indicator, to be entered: 2.09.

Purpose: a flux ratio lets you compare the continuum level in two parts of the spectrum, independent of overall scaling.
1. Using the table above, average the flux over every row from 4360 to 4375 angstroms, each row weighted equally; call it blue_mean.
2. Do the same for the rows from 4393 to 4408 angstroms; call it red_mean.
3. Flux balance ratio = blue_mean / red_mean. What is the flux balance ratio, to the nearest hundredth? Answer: 1.10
